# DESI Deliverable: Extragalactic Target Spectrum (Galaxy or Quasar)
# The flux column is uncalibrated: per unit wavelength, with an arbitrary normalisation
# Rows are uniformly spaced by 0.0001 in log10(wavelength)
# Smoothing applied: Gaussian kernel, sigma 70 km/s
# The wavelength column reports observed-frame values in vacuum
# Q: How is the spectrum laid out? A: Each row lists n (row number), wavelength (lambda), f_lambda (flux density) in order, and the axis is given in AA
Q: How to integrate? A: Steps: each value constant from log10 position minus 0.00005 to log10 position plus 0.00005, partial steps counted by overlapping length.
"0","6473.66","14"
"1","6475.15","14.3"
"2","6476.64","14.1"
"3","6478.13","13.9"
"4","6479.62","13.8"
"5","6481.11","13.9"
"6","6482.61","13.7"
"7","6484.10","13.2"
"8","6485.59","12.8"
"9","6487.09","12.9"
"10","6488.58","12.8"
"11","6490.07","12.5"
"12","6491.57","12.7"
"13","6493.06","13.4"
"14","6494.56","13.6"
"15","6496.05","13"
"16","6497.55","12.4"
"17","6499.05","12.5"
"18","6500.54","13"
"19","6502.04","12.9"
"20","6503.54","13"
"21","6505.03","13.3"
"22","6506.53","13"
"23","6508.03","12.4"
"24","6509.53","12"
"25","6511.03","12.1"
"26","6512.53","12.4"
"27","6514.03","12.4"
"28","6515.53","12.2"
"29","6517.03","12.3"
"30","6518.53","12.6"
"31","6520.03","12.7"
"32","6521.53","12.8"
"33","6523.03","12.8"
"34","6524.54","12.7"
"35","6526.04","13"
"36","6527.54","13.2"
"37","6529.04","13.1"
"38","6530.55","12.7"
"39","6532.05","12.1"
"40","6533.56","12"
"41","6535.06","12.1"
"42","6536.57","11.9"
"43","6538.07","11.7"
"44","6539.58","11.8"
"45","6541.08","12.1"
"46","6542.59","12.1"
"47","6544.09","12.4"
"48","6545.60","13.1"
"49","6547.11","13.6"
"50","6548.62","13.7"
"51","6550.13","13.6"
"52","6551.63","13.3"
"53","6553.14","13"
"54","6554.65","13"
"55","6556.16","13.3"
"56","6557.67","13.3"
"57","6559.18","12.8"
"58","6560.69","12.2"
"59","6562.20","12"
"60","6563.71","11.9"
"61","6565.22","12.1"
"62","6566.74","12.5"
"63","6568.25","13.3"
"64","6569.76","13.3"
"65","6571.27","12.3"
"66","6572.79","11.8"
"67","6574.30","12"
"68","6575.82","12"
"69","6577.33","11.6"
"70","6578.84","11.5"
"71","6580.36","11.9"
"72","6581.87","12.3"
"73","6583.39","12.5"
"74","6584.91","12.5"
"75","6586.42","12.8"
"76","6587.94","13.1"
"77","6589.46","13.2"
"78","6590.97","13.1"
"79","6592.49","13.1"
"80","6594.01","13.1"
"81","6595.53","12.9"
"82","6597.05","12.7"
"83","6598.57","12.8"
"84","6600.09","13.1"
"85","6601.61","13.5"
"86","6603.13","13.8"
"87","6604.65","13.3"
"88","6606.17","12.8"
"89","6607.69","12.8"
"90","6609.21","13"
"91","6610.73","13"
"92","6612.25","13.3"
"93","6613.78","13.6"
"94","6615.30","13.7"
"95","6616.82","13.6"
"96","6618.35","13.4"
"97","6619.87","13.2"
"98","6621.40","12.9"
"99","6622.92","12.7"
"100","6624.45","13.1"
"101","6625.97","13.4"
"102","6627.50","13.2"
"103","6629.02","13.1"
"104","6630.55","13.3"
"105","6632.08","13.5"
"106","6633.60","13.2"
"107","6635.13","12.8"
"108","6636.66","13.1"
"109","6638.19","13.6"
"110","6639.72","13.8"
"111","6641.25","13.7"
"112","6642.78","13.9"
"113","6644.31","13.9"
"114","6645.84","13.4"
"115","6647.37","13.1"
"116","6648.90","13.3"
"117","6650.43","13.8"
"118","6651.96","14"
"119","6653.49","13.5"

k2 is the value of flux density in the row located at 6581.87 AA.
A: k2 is 12.3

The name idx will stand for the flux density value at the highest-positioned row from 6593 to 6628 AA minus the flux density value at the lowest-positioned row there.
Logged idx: 0.1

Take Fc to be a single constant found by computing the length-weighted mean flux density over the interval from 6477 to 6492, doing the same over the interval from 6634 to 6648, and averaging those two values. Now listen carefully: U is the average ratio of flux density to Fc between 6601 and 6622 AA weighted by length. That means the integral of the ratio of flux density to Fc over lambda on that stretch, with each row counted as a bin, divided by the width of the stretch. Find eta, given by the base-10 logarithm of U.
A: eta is -0.003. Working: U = 0.99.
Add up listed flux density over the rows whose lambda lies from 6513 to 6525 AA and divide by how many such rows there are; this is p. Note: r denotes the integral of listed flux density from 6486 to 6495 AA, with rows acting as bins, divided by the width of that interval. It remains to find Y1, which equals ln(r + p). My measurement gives 3.24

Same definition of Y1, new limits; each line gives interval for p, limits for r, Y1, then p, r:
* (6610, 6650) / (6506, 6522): 3.25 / 13.3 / 12.4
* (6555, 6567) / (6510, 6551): 3.22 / 12.5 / 12.6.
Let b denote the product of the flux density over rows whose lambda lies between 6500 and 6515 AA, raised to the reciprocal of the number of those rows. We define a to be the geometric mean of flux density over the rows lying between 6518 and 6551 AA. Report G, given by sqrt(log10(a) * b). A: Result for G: 3.73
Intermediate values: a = 12.6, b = 12.6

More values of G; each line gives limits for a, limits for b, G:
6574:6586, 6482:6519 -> 3.71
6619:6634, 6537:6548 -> 3.72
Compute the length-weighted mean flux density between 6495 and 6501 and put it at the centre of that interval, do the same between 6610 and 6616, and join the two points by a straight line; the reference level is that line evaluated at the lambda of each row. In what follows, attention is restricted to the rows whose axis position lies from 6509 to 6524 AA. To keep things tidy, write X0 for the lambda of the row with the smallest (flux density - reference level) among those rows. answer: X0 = 6509.53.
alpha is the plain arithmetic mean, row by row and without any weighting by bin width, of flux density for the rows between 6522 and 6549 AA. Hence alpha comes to 12.56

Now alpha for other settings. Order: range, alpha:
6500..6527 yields 12.64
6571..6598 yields 12.47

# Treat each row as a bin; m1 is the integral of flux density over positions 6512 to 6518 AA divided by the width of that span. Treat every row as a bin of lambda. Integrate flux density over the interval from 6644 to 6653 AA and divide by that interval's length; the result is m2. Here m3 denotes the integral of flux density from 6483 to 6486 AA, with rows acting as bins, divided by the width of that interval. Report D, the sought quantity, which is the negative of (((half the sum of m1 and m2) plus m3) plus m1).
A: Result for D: -38.4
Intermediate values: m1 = 12.3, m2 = 13.6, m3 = 13.1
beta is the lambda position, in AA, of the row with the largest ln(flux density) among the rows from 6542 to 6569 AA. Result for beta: 6548.62 AA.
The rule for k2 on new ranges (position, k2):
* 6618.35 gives 13.4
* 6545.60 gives 13.1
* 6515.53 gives 12.2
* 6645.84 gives 13.4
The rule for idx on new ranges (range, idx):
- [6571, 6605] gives 1.0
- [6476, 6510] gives -2.1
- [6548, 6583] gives -1.4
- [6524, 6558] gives 0.6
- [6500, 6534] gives -1.0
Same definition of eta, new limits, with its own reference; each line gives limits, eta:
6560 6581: -0.040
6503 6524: -0.027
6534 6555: -0.023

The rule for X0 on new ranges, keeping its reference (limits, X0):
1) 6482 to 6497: 6490.07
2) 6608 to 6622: 6621.40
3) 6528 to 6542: 6538.07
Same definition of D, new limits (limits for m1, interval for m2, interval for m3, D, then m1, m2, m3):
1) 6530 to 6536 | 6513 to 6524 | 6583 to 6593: -37.5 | 12.2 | 12.5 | 12.9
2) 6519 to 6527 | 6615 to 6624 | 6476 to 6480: -39.8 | 12.8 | 13.2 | 14.0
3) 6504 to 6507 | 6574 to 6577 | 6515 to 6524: -38.3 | 13.2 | 11.9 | 12.6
